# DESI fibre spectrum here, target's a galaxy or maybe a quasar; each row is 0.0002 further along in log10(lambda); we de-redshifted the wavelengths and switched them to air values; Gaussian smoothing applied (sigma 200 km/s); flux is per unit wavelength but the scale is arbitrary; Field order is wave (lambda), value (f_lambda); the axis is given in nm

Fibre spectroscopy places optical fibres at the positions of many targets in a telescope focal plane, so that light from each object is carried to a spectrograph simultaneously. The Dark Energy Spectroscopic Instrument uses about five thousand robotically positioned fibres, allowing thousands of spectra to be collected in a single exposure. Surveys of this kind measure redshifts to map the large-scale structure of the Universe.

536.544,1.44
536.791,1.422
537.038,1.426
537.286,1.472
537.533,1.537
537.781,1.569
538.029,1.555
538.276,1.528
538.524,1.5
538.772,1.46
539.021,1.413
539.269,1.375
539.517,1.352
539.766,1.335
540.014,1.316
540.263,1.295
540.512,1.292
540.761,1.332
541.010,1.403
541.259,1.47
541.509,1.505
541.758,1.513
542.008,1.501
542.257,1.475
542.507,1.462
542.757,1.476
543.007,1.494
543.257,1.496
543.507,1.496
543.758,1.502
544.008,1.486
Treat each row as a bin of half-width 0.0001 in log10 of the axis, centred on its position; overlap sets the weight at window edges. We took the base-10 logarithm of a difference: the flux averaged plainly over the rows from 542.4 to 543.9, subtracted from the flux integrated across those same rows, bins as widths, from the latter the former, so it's -0.128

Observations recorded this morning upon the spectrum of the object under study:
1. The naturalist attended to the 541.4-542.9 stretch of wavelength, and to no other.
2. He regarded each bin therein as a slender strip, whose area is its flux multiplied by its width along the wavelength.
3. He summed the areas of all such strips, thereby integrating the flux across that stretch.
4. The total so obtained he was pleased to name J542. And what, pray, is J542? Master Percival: 2.23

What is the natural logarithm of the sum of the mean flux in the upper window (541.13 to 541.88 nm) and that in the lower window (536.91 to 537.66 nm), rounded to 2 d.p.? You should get 1.09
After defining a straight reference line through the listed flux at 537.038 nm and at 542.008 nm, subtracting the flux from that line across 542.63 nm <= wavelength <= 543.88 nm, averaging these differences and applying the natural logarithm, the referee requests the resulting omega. -3.6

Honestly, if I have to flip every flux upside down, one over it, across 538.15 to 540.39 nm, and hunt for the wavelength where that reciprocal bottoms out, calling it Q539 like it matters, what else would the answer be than 538.276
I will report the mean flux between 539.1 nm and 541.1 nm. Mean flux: 1.34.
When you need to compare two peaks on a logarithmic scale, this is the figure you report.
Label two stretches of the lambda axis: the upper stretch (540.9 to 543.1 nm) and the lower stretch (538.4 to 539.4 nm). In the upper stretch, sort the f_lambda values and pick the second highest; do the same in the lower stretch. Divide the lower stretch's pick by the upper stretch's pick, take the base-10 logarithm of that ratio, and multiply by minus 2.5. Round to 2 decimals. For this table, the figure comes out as 0.03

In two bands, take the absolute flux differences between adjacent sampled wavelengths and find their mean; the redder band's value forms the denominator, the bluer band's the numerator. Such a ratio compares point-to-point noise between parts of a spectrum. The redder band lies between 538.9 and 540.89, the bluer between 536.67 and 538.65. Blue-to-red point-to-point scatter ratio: 1.34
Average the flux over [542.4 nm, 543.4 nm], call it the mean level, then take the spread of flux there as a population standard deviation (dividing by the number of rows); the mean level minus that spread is 1.47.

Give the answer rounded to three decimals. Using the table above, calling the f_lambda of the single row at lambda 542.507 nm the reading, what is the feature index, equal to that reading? 1.462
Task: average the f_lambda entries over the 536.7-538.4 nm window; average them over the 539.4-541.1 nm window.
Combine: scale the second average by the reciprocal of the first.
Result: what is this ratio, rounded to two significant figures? 0.89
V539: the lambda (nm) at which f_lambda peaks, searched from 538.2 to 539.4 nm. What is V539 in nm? 538.276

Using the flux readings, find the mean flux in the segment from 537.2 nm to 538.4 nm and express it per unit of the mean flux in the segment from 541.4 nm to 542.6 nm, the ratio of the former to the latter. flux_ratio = 1.03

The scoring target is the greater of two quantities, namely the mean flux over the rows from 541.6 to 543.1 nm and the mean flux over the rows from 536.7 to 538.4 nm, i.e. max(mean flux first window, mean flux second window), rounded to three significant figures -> 1.50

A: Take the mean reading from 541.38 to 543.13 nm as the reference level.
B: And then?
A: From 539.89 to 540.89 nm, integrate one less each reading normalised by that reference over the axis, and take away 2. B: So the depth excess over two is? -1.88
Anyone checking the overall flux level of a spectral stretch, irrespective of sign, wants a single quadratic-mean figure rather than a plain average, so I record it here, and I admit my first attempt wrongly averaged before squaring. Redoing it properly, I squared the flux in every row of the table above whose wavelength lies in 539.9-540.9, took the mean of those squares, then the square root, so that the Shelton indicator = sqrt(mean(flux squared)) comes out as 1.31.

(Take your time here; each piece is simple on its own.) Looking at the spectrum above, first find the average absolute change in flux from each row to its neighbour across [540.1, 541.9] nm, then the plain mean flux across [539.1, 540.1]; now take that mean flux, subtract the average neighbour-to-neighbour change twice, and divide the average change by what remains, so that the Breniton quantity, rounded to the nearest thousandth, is 0.029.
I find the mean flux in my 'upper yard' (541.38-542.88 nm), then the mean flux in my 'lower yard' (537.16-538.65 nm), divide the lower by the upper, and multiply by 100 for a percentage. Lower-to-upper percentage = 103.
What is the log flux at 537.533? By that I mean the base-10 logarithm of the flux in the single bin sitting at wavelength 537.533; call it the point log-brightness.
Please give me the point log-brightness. 0.19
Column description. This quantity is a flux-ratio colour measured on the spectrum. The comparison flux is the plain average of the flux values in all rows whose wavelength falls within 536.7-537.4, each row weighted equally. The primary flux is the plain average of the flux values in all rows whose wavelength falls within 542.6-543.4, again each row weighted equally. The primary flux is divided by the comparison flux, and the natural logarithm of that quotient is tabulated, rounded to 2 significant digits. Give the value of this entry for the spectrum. 0.033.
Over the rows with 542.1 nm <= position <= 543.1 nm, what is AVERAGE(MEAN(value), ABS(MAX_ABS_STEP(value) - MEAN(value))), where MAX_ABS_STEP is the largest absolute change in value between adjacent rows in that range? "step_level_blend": 1.47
